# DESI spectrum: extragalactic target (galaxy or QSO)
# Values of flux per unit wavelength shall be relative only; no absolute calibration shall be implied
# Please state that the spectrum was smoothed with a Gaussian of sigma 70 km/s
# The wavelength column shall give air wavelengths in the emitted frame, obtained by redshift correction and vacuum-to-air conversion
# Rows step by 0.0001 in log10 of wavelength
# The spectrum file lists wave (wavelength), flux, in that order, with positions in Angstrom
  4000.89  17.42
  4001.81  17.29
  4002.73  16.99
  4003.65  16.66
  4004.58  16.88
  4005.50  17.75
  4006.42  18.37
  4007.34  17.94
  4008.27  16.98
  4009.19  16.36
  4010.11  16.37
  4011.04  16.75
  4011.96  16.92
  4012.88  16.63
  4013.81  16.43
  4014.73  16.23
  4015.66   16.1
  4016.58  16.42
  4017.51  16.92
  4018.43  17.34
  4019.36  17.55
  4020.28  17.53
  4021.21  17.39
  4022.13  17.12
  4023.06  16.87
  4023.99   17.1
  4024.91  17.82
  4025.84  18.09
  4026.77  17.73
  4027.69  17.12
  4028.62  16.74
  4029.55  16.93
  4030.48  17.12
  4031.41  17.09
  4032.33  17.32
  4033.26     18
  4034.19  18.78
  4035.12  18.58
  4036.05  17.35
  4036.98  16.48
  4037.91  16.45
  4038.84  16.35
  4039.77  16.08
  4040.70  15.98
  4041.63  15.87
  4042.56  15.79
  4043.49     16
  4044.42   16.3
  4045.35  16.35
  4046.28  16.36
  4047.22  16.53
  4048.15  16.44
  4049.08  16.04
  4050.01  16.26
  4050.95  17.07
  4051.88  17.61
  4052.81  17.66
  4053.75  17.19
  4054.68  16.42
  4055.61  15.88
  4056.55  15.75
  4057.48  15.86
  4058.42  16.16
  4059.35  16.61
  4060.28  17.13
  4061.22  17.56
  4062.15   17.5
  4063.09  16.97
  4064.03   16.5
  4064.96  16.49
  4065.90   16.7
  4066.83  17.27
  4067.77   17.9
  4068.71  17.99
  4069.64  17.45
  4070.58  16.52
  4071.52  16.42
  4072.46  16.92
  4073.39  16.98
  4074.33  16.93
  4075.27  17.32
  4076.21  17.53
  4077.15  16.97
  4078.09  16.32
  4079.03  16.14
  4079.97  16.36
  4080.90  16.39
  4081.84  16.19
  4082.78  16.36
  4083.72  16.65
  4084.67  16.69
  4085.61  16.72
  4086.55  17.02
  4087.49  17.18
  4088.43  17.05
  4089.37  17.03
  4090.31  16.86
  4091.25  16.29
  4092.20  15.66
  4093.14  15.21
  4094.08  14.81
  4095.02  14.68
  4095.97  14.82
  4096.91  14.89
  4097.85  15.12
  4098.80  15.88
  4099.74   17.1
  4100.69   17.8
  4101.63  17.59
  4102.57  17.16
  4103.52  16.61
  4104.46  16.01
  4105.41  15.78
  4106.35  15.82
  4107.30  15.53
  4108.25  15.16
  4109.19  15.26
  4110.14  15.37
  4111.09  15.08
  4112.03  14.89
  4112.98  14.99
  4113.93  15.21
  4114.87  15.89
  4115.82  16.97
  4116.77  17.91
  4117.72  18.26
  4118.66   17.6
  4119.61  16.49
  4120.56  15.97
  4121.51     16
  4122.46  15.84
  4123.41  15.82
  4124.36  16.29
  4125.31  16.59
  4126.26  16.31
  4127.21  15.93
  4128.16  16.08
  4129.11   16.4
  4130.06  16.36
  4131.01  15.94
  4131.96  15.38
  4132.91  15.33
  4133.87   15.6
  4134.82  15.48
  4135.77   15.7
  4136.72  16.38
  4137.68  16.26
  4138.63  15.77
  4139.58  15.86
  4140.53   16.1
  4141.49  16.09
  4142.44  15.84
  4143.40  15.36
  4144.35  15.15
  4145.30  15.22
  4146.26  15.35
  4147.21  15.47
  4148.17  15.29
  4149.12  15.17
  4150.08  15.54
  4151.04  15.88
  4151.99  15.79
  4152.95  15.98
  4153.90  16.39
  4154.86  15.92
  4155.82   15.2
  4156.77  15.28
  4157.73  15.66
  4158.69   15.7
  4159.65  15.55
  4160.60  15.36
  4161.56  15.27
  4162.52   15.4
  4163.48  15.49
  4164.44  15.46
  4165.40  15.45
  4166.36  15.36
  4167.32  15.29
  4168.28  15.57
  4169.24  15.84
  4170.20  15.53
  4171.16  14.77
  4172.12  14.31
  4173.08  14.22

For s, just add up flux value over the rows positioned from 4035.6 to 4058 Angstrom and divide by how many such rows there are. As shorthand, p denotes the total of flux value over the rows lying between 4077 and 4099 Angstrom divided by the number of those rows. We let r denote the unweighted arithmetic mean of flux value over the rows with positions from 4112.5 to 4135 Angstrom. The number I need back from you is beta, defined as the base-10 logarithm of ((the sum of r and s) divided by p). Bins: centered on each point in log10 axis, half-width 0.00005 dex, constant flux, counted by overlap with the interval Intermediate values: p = 16.1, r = 16.2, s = 16.4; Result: 0.306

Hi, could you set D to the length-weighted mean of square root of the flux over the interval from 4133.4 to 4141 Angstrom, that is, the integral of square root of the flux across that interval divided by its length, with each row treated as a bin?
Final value 3.99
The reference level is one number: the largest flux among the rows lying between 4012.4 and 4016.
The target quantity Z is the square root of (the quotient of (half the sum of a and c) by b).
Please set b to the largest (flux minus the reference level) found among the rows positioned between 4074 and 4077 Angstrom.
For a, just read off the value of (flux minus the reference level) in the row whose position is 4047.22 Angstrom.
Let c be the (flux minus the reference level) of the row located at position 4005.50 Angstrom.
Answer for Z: 0.8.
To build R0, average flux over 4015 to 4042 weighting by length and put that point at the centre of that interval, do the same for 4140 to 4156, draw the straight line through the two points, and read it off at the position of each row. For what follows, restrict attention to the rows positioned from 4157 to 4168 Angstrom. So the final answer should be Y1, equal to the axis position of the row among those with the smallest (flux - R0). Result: 4161.56 Angstrom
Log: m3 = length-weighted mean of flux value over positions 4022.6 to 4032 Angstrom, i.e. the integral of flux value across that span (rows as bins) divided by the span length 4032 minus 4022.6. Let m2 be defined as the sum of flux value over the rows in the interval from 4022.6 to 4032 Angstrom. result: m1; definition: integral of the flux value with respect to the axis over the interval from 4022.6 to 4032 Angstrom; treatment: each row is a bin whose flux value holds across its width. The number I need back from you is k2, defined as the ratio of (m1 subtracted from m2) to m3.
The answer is 0.60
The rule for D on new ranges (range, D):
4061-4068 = 4.13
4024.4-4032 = 4.17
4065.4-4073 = 4.14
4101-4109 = 4.03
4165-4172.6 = 3.91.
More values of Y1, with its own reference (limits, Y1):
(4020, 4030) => 4028.62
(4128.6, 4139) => 4132.91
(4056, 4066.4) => 4056.55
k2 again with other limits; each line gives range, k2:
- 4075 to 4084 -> 1.01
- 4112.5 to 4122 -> 0.50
